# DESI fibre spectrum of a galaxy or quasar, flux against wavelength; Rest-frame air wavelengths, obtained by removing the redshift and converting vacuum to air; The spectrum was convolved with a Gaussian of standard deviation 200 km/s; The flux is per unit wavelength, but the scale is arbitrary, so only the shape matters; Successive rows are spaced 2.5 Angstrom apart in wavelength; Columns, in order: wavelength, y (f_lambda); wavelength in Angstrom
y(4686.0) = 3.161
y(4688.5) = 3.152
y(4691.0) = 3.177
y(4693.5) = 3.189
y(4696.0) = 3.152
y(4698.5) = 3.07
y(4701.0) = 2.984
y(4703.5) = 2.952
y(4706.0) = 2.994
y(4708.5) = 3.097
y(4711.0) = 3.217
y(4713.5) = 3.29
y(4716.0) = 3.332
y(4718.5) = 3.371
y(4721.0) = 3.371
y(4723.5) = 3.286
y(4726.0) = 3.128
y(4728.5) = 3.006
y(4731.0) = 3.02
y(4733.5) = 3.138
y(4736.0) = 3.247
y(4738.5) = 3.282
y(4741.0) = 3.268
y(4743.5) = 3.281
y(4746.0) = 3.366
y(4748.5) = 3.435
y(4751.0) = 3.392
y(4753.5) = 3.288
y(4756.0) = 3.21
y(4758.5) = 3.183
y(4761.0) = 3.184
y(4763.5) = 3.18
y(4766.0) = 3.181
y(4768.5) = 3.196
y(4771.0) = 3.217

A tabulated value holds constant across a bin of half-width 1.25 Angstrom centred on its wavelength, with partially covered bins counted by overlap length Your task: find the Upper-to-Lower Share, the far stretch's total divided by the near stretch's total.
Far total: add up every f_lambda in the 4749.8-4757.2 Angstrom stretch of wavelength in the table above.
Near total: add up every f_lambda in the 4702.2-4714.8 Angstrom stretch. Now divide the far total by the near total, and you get 0.64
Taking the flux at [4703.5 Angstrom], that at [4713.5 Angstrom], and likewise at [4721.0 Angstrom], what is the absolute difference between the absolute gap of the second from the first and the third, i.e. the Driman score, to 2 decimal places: 3.03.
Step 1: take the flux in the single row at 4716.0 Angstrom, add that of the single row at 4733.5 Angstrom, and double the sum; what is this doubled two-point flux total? 12.9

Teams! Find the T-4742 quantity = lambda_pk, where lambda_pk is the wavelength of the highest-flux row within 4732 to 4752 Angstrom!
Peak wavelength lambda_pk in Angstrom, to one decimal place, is 4748.5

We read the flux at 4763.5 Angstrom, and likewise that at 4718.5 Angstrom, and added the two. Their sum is 6.55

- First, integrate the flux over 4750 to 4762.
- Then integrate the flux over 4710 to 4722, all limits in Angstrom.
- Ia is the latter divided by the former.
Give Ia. 1.02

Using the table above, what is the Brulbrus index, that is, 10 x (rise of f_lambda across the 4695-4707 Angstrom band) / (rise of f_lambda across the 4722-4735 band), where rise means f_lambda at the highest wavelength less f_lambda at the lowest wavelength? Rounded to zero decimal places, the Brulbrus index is 11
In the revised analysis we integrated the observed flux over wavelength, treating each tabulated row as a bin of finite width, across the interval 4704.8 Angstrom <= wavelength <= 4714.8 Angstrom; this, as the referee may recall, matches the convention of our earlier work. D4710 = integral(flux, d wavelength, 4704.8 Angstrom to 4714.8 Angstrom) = 31.5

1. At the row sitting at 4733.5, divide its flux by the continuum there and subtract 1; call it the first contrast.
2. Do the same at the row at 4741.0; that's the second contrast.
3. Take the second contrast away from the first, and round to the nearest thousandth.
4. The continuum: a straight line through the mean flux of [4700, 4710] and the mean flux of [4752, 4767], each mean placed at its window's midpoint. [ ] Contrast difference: -0.033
